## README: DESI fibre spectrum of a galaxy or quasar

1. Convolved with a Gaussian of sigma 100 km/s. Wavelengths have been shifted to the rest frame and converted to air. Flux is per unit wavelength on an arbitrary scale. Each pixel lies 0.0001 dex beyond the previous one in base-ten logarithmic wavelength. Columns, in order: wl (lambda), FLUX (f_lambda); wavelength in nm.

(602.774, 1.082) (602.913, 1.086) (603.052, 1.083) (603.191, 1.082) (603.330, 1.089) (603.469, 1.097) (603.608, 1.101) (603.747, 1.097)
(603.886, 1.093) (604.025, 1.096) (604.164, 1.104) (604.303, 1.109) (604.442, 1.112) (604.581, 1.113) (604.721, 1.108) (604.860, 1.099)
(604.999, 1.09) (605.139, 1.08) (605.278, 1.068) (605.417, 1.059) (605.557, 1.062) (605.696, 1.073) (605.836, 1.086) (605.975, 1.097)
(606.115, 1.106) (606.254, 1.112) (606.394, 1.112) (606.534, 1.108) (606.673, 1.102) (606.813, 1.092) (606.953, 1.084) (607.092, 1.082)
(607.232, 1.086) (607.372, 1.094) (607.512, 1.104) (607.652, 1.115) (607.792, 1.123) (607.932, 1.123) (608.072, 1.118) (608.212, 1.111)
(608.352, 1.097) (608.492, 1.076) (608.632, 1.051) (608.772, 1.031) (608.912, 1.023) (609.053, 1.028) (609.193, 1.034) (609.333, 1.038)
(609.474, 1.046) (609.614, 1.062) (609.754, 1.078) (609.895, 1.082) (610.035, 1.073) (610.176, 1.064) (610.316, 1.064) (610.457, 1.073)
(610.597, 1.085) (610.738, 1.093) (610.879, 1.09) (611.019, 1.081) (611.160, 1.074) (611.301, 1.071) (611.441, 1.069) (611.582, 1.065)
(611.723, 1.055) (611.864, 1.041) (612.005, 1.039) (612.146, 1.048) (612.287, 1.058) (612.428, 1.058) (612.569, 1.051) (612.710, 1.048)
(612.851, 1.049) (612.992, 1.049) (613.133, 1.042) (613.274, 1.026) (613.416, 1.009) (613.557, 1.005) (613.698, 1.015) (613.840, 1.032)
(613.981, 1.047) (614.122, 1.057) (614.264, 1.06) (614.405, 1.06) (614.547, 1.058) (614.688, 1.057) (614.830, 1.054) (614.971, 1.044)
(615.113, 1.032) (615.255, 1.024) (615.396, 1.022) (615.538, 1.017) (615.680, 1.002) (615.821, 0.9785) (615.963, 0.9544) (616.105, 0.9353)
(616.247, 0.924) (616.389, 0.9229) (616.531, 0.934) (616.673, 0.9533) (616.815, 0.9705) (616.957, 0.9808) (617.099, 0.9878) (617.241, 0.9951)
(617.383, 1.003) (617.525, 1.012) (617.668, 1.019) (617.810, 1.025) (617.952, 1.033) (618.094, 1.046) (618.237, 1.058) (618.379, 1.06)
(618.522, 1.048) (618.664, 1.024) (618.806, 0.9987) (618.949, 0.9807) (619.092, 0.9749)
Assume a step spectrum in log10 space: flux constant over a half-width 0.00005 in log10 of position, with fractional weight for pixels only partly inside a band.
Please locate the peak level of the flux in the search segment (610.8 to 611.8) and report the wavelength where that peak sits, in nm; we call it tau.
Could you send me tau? 610.879 nm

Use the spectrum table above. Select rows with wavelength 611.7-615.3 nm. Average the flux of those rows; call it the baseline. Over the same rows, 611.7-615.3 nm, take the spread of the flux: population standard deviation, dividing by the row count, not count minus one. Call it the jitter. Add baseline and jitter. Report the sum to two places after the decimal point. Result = 1.06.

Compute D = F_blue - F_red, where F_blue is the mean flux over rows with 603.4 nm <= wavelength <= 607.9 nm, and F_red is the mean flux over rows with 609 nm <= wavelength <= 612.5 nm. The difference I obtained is 0.03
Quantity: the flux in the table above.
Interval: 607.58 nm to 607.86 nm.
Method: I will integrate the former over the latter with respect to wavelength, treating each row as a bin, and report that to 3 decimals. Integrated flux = 0.313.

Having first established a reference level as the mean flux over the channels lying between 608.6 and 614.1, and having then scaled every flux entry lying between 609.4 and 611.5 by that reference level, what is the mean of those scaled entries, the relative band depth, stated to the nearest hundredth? 1.02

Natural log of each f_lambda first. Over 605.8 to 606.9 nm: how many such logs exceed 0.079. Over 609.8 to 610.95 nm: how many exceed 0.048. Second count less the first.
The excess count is 0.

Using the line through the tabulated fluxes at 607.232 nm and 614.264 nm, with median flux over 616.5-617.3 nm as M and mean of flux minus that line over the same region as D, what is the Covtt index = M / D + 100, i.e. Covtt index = 88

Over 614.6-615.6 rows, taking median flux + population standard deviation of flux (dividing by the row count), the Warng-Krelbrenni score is 1.05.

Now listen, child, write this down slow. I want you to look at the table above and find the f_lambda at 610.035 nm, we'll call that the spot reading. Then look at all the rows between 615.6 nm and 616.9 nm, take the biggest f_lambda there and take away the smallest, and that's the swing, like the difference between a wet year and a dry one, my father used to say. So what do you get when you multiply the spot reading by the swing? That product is 0.085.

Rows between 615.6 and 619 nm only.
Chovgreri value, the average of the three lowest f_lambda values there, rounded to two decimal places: 0.93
